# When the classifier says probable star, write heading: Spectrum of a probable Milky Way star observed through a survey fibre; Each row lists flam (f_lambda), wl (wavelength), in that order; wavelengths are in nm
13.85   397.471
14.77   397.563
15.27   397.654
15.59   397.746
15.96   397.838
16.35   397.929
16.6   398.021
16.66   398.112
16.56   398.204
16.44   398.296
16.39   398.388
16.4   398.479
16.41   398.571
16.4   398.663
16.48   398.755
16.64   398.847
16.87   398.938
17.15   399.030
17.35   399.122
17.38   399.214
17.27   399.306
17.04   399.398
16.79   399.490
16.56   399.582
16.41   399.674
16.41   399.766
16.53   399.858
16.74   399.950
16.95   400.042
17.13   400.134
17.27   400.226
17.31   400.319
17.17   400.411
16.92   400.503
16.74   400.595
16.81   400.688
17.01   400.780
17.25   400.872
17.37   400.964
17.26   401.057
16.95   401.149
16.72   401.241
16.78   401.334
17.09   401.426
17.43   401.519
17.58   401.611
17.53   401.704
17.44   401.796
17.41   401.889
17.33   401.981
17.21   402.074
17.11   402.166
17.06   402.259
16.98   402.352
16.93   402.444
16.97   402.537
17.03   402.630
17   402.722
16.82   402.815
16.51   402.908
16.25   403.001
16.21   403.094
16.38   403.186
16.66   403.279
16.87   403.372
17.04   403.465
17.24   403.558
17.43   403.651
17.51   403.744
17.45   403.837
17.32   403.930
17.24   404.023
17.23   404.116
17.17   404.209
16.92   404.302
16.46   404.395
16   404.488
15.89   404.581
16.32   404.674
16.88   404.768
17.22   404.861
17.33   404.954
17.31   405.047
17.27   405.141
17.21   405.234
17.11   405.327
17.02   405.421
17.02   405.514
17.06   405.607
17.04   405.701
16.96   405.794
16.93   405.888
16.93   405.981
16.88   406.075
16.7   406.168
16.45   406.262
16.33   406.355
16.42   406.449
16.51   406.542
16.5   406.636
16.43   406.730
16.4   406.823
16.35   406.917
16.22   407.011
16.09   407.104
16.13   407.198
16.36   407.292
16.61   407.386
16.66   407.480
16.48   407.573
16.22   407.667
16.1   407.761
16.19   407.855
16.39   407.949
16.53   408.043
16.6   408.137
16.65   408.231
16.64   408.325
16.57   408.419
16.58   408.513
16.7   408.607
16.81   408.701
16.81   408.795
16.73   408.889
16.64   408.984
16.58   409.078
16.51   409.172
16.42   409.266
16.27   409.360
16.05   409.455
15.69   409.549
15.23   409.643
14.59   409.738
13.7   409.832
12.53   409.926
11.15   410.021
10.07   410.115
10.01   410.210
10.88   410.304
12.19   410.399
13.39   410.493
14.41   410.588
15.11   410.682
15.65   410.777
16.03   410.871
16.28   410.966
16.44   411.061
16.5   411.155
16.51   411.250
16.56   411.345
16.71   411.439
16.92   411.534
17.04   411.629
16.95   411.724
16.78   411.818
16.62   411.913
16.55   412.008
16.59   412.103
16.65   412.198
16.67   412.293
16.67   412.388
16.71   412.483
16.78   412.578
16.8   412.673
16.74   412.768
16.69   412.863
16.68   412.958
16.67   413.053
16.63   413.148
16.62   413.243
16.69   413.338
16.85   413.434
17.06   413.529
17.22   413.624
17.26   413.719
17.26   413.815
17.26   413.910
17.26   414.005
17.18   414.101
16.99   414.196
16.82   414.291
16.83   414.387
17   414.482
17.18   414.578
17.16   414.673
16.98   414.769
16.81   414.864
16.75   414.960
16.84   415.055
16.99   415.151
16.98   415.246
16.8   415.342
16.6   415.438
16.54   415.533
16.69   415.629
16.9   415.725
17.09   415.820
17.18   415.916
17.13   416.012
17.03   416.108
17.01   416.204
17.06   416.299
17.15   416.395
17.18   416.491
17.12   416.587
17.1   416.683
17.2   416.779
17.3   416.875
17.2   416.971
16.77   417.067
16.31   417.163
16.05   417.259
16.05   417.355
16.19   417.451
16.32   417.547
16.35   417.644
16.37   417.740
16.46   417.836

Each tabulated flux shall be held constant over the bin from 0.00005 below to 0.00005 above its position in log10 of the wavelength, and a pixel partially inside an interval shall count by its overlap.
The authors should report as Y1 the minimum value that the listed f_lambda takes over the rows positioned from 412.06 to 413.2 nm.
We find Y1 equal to 16.59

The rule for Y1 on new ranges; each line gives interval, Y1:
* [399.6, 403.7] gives 16.21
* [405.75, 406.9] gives 16.33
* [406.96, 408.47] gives 16.09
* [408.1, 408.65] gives 16.57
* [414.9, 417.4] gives 16.05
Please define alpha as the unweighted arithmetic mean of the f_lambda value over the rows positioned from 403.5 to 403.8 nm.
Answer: 17.4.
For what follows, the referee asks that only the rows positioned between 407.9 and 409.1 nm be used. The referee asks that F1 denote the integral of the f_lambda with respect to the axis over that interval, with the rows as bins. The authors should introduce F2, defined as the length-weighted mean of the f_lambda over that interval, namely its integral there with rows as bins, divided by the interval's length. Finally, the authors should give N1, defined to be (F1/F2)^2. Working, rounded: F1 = 20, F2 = 16.63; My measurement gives 1.4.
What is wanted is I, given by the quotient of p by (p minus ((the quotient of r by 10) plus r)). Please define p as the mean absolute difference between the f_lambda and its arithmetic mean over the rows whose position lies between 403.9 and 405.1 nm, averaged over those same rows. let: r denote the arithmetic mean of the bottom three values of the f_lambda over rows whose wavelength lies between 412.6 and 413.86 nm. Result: -0.024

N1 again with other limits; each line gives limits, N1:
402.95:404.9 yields 3.8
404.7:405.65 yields 0.9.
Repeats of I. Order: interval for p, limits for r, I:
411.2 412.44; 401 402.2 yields -0.007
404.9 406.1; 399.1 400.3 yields -0.007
